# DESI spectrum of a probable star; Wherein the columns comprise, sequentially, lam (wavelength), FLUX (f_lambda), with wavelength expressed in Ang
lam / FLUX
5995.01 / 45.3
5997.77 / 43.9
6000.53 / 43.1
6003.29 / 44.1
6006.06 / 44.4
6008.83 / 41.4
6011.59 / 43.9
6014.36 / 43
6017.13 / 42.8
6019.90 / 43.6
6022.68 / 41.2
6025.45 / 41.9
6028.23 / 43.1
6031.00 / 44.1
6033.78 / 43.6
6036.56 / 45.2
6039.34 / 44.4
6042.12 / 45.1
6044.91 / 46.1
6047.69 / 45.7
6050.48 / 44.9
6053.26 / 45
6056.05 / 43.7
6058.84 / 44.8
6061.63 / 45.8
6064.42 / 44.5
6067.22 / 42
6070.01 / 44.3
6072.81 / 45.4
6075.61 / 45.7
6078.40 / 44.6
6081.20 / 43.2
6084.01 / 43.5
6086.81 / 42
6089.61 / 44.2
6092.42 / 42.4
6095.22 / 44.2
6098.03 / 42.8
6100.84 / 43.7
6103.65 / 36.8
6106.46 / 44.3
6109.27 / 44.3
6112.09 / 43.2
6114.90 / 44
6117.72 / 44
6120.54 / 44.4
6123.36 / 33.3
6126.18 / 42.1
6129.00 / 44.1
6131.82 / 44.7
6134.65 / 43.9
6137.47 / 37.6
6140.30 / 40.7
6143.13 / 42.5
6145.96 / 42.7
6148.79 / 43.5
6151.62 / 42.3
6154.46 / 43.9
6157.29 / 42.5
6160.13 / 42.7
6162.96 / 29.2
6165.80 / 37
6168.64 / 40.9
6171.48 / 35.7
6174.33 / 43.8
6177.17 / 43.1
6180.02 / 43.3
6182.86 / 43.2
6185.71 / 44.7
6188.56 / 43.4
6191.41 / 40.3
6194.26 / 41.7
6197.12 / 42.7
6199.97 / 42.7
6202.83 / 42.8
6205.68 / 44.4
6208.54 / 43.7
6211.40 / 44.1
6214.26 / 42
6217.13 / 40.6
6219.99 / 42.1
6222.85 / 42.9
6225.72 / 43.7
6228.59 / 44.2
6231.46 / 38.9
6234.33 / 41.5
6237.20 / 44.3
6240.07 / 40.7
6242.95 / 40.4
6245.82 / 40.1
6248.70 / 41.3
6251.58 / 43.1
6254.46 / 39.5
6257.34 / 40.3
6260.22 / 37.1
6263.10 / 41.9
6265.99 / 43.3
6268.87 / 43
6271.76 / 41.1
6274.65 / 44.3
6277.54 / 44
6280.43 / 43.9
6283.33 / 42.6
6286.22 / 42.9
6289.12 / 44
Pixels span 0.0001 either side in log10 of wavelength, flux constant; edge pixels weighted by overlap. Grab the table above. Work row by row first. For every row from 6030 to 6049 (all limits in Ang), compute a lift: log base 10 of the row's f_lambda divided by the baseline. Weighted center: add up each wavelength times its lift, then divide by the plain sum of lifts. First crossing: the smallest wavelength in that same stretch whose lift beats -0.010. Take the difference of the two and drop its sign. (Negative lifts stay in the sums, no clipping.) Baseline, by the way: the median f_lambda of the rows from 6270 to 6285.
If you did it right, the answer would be 12.2 Ang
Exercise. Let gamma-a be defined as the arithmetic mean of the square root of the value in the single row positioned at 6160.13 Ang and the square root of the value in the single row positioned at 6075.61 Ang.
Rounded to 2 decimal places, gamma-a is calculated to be 6.65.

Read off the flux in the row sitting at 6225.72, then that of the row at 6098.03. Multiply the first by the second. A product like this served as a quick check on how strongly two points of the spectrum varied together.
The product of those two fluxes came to 1870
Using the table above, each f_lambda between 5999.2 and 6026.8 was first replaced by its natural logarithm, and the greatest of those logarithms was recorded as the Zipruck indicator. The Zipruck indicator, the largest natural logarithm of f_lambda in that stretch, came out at 3.79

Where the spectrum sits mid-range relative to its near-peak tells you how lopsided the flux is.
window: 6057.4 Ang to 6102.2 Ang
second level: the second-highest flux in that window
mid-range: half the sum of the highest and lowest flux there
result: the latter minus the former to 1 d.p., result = -1.8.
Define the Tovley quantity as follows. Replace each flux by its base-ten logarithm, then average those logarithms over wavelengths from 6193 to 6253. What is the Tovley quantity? 1.63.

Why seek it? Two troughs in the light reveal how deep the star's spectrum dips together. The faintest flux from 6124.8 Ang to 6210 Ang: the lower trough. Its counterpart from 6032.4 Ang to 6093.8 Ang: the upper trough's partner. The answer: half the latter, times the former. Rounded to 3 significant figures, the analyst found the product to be 613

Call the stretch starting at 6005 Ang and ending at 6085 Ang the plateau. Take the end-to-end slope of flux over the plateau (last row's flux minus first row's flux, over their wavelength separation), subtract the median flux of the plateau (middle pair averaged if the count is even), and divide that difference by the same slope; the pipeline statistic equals 3838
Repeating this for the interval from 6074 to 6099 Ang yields 337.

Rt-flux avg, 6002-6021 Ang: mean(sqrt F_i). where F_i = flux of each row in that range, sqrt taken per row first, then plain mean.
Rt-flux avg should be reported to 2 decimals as 6.58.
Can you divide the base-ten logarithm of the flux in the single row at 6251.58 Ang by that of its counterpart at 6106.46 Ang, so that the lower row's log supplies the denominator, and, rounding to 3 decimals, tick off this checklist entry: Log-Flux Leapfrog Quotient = 0.993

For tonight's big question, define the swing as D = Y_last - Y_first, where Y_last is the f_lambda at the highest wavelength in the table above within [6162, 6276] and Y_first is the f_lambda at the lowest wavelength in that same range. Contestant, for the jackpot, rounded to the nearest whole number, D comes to 15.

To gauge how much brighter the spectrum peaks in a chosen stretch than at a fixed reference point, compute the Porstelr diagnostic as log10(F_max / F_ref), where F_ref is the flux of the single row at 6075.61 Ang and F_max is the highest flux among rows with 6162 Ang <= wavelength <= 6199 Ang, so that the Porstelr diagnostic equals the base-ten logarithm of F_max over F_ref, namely -0.010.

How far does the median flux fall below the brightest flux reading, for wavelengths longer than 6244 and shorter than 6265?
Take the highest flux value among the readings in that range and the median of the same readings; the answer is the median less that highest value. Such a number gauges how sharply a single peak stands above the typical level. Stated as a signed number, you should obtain -2.8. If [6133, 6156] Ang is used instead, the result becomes -1.3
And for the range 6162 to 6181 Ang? -2.9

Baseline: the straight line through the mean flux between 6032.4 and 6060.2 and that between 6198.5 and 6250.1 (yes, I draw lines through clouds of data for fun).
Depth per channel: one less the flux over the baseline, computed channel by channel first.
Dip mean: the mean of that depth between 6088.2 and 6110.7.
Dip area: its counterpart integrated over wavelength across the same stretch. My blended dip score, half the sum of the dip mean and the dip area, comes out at 0.33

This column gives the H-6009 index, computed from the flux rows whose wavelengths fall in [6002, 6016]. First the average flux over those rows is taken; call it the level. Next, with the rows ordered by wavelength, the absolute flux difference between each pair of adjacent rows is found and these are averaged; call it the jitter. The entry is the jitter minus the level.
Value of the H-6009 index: -41.7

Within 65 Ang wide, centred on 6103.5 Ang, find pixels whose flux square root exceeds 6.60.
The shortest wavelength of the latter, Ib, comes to 6072.81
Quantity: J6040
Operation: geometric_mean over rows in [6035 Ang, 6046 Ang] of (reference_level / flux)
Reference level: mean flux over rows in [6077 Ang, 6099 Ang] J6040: 0.96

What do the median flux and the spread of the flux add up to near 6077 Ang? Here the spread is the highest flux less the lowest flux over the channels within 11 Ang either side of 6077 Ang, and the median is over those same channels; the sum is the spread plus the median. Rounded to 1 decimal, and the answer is 47.6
